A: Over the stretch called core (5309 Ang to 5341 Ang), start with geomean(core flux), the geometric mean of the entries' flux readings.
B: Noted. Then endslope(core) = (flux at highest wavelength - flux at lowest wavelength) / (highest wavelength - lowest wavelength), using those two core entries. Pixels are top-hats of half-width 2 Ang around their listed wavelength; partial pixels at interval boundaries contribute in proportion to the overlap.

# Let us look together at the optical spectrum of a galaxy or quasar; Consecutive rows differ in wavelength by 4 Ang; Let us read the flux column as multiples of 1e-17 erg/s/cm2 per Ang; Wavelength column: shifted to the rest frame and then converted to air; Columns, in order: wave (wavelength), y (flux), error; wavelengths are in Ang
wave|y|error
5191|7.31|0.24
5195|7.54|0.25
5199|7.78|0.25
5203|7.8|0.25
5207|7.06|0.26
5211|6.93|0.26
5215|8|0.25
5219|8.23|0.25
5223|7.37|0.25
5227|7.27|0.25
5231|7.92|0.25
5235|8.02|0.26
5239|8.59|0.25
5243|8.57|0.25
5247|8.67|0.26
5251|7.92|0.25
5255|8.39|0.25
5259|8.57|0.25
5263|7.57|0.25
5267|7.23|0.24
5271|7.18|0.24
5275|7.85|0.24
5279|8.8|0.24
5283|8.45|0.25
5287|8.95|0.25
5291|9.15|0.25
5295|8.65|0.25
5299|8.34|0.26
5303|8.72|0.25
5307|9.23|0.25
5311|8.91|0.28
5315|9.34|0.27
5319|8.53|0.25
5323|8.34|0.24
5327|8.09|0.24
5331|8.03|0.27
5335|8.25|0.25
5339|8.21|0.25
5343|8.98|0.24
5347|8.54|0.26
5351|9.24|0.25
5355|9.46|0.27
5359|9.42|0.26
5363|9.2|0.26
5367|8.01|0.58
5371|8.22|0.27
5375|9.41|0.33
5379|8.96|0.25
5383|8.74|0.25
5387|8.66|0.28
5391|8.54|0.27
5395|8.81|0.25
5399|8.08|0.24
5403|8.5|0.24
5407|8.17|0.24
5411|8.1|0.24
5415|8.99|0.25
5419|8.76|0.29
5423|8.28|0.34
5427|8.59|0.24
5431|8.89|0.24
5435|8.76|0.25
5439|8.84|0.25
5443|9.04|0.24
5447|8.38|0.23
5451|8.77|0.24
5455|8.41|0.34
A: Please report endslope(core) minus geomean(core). -8.5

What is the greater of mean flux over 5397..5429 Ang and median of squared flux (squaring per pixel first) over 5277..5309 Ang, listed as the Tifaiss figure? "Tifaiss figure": 77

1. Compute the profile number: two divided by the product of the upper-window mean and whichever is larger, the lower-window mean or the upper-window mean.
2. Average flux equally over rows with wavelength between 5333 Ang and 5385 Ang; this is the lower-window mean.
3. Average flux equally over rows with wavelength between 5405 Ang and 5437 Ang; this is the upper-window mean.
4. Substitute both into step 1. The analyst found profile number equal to 0.0265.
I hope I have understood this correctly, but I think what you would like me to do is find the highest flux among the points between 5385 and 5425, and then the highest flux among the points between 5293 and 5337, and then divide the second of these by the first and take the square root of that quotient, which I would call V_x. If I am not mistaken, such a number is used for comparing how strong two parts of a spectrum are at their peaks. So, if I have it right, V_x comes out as 1.02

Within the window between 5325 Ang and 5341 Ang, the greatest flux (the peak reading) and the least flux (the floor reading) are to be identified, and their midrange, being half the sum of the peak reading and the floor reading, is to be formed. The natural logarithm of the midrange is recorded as 2.10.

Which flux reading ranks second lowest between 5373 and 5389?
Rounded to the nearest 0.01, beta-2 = 8.74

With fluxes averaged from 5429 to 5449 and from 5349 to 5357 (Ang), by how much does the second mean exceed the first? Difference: 0.57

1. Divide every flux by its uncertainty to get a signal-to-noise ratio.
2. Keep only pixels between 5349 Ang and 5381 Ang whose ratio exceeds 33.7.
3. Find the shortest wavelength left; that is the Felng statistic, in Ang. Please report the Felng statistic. 5351 Ang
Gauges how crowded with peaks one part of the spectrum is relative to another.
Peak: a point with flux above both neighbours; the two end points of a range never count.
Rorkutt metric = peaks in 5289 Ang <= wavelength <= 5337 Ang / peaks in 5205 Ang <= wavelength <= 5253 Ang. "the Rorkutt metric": 0.67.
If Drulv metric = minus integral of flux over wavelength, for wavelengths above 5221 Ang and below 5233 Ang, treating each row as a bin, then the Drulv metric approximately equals -90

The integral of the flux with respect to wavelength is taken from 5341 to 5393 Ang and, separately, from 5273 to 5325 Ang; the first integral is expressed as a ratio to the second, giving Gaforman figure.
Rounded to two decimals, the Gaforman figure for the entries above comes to 1.02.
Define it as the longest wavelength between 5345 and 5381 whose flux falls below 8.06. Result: 5367 Ang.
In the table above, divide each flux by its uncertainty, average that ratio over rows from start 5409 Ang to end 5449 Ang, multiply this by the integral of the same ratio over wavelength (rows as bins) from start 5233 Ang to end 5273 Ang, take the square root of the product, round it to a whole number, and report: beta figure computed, 210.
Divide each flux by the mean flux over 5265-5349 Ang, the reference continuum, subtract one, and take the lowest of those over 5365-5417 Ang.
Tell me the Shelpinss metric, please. -0.054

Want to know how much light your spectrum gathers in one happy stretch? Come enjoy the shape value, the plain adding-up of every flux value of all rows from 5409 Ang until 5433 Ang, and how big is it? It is 52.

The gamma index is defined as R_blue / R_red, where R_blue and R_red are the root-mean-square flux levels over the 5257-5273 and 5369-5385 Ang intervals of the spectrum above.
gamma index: 0.866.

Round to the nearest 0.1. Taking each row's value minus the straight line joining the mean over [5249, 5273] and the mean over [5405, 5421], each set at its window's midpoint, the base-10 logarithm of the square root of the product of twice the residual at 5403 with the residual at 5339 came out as -1.2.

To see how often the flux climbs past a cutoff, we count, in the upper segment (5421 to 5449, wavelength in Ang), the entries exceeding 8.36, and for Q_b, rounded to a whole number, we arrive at 6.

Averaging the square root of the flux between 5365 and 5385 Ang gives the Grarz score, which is 2.94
